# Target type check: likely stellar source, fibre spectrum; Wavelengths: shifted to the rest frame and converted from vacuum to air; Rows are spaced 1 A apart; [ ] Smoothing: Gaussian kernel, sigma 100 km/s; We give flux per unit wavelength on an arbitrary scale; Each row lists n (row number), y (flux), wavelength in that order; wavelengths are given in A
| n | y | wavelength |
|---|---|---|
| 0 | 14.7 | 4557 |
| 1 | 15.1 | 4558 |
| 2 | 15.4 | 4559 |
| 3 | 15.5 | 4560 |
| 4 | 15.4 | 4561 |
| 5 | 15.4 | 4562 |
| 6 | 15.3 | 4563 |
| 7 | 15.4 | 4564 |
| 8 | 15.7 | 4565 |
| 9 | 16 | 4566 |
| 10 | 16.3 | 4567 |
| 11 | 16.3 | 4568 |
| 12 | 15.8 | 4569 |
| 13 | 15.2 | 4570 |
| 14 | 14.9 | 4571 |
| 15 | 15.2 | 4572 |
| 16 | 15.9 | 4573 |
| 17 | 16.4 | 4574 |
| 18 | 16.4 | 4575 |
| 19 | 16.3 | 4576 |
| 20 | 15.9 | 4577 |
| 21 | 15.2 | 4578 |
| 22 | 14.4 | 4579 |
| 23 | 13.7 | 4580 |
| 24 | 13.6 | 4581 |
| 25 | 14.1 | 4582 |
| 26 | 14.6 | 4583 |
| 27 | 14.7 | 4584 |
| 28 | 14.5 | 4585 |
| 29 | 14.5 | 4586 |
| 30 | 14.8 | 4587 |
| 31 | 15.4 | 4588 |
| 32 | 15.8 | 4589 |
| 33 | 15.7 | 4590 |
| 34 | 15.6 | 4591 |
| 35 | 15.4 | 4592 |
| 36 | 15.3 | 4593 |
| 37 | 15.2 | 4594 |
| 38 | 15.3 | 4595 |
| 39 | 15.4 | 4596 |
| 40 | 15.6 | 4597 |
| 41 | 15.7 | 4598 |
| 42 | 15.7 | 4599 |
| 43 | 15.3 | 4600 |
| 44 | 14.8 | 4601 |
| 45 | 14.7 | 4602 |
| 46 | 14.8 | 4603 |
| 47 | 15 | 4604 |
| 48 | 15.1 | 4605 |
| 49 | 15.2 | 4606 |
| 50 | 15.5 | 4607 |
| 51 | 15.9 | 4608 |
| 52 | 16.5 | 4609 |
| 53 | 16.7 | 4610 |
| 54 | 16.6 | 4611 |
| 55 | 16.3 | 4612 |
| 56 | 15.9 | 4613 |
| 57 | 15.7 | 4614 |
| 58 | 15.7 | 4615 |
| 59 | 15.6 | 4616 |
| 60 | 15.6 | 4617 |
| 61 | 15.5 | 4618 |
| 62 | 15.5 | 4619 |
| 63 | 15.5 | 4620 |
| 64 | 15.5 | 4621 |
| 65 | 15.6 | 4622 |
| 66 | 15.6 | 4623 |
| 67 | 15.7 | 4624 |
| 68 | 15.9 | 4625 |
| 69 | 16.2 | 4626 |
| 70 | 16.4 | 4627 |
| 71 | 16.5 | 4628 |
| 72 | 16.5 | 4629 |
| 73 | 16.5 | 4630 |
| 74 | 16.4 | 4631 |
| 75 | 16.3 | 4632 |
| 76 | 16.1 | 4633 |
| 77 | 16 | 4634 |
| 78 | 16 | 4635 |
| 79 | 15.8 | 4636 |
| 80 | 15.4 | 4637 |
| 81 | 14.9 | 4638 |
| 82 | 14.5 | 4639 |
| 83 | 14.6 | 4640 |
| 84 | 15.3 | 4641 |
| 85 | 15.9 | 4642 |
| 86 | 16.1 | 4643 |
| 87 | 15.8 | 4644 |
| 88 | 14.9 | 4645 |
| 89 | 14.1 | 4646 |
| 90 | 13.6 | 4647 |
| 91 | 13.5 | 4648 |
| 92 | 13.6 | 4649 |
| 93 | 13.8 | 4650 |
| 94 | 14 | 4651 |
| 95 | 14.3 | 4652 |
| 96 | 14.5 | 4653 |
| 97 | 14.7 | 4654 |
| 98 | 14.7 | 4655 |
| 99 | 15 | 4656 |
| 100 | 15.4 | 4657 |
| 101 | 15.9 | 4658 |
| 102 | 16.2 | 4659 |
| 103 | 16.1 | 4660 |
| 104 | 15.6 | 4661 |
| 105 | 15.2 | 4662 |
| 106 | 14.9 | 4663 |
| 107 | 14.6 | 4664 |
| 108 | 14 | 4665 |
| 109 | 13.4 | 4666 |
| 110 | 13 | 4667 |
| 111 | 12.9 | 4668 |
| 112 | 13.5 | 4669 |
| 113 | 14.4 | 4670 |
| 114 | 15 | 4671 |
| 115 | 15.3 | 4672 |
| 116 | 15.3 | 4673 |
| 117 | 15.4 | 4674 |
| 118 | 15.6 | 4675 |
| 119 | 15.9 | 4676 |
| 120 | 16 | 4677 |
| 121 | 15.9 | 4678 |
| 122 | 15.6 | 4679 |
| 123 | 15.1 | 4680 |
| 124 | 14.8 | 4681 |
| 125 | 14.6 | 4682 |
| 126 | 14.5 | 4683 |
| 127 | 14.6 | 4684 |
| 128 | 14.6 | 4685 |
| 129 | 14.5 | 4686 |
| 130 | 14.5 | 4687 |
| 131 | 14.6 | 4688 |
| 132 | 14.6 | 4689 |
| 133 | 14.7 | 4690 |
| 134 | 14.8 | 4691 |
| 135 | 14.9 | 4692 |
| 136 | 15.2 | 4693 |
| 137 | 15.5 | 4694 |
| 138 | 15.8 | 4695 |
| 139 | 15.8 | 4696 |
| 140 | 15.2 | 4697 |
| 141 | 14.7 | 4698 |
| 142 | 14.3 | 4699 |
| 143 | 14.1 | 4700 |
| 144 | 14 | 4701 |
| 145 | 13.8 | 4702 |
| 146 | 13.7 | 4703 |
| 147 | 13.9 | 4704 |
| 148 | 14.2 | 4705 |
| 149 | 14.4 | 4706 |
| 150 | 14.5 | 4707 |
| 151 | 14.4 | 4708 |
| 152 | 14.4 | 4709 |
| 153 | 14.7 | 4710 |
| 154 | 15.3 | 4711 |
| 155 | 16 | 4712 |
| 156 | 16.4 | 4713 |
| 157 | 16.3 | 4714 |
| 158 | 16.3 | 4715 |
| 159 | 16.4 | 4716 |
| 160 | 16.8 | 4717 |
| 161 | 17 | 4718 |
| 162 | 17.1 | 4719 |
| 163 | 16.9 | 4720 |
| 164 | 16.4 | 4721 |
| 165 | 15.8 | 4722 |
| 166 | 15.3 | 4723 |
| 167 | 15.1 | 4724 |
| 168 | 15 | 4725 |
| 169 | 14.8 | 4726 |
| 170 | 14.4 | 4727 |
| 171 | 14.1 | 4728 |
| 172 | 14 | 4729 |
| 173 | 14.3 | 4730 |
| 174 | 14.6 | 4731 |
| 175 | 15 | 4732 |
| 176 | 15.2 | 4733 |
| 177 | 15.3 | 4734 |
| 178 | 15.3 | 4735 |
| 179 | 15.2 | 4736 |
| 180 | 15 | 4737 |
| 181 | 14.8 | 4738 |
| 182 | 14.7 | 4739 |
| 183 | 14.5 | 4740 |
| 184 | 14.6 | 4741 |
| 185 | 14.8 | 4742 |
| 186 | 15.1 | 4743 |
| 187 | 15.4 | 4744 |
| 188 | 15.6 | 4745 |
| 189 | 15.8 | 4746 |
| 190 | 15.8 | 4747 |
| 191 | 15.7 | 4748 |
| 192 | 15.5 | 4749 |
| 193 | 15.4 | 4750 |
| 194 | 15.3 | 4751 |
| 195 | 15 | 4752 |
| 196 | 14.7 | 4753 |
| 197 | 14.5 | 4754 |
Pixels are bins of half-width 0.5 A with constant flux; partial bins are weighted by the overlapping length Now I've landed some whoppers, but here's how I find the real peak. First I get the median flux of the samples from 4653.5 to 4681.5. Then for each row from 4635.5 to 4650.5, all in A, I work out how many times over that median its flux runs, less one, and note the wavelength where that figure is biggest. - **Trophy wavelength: 4643 A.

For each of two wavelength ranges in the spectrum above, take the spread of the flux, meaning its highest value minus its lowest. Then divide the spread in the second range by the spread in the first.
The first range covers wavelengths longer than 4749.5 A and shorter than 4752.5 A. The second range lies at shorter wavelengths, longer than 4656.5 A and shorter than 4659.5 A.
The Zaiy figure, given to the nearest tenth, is 2.0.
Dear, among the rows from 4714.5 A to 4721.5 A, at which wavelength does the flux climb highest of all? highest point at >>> 4719 A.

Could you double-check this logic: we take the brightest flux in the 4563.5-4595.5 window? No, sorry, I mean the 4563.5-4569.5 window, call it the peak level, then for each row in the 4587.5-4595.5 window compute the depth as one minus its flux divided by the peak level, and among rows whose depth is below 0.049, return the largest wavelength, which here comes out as 4591 A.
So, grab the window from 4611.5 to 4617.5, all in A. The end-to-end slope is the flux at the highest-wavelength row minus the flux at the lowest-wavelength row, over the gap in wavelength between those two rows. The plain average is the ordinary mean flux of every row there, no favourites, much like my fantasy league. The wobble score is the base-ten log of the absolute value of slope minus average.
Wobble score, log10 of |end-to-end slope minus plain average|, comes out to 1.202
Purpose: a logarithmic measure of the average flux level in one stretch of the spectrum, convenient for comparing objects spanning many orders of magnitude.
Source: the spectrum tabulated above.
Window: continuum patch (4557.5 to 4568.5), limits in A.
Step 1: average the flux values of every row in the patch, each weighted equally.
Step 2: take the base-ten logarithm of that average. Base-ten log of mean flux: 1.19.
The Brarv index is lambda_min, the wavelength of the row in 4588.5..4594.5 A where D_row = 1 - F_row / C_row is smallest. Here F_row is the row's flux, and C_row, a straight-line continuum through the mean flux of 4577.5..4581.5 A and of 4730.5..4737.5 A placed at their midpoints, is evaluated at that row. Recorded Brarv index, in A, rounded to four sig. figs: 4589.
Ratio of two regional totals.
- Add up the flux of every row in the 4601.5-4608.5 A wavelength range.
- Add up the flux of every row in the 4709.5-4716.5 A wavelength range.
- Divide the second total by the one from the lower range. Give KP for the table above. 1.05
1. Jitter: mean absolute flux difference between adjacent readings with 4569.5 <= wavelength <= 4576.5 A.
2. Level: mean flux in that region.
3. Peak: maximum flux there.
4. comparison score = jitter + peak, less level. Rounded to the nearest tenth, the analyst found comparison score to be 1.0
